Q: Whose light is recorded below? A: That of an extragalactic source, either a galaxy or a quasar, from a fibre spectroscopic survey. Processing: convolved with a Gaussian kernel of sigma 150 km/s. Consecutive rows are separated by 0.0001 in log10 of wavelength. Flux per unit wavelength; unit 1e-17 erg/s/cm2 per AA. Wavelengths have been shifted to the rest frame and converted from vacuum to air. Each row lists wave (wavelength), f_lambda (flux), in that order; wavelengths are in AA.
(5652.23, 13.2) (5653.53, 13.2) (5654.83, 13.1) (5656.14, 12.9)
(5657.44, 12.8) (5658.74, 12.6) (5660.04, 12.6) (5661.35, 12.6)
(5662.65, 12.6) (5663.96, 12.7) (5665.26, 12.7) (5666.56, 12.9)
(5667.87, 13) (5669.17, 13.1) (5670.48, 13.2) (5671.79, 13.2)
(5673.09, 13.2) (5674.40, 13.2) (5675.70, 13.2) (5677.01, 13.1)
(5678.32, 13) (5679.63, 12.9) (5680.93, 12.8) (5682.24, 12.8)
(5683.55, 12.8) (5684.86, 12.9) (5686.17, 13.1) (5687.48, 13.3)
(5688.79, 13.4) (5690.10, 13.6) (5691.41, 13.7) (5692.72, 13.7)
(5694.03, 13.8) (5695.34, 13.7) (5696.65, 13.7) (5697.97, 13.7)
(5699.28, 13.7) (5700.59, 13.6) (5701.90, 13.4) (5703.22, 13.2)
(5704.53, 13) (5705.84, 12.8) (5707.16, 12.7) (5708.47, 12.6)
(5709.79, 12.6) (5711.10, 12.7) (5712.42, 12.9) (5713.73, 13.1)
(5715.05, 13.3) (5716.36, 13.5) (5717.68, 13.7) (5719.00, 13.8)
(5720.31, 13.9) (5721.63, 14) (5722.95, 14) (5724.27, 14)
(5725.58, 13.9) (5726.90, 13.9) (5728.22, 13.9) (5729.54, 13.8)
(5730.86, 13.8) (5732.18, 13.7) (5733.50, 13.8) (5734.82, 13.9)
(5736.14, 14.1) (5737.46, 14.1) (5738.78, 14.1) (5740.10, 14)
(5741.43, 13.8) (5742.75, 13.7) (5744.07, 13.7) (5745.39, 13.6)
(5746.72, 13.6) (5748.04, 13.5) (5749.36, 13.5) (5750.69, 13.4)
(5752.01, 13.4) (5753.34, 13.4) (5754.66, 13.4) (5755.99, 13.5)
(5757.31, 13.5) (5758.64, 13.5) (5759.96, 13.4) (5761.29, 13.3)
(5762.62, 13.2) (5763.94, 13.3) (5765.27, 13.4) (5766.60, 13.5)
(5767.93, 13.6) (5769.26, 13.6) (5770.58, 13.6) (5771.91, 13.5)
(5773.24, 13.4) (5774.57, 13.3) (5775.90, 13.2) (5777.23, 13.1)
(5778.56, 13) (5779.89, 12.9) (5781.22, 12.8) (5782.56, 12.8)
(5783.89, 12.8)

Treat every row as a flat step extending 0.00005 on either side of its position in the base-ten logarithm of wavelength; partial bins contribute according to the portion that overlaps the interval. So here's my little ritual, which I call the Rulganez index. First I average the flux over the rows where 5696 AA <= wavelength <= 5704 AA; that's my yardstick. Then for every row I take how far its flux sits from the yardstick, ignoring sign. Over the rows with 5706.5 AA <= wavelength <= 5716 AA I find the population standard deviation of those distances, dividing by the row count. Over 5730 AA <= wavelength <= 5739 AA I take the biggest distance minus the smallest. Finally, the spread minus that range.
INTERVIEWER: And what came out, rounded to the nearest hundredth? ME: -0.15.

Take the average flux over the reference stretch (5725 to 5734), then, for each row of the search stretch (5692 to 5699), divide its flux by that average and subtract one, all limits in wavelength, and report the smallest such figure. -0.01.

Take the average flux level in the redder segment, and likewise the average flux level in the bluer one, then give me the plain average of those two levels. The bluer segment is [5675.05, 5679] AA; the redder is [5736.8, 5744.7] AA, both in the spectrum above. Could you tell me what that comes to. 13.5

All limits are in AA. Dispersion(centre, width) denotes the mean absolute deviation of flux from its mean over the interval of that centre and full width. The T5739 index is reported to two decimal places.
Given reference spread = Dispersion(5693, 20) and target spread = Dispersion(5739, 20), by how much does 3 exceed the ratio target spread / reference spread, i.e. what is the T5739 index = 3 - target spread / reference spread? 2.42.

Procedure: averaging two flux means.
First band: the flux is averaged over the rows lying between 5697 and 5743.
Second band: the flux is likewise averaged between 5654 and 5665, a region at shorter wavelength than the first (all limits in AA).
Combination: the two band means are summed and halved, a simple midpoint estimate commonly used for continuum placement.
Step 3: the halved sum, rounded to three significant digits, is 13.2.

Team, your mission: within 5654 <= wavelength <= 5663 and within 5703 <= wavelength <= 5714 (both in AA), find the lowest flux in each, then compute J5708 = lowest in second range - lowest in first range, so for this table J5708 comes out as 0.0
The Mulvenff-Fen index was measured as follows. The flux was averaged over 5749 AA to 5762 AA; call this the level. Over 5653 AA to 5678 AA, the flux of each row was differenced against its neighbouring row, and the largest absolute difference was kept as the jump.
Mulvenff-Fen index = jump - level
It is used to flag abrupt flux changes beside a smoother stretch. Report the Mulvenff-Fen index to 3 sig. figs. -13.2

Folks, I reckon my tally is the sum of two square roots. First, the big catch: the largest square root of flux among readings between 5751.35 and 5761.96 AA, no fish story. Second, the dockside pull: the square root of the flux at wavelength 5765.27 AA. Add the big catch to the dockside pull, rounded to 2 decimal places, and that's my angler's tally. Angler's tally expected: 7.33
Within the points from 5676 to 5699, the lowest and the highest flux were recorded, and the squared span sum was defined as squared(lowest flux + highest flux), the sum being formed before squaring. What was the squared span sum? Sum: 708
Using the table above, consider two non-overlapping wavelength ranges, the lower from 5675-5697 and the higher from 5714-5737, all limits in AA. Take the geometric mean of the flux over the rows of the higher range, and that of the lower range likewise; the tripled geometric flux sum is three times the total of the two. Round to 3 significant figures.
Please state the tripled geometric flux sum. 81.2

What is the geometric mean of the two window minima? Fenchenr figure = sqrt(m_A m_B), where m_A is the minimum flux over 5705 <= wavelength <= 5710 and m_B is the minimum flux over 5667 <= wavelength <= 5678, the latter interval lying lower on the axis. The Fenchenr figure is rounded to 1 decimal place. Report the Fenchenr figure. 12.8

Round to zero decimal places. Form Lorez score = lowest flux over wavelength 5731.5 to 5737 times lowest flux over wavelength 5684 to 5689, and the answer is 177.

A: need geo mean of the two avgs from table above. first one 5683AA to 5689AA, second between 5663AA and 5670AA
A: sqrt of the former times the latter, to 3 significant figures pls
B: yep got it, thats 13.0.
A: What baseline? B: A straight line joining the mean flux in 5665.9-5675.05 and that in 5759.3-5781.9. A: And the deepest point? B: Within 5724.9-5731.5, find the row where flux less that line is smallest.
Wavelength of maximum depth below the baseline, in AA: 5730.86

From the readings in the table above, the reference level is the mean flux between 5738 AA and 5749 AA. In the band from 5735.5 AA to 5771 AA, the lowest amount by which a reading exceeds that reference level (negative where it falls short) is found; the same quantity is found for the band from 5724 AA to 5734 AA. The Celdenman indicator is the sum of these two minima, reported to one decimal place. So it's -0.6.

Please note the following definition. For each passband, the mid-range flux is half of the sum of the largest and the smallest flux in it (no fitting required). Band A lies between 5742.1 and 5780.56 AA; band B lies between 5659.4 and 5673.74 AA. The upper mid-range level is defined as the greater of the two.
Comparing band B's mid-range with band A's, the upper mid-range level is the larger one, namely 13.3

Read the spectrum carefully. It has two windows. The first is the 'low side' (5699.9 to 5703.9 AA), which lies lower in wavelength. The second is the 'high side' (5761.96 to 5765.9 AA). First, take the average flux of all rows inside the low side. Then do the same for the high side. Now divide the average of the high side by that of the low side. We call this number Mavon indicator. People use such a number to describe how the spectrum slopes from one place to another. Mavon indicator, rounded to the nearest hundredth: 0.99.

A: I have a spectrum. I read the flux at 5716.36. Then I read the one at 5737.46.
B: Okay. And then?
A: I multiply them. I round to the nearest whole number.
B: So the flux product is 190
